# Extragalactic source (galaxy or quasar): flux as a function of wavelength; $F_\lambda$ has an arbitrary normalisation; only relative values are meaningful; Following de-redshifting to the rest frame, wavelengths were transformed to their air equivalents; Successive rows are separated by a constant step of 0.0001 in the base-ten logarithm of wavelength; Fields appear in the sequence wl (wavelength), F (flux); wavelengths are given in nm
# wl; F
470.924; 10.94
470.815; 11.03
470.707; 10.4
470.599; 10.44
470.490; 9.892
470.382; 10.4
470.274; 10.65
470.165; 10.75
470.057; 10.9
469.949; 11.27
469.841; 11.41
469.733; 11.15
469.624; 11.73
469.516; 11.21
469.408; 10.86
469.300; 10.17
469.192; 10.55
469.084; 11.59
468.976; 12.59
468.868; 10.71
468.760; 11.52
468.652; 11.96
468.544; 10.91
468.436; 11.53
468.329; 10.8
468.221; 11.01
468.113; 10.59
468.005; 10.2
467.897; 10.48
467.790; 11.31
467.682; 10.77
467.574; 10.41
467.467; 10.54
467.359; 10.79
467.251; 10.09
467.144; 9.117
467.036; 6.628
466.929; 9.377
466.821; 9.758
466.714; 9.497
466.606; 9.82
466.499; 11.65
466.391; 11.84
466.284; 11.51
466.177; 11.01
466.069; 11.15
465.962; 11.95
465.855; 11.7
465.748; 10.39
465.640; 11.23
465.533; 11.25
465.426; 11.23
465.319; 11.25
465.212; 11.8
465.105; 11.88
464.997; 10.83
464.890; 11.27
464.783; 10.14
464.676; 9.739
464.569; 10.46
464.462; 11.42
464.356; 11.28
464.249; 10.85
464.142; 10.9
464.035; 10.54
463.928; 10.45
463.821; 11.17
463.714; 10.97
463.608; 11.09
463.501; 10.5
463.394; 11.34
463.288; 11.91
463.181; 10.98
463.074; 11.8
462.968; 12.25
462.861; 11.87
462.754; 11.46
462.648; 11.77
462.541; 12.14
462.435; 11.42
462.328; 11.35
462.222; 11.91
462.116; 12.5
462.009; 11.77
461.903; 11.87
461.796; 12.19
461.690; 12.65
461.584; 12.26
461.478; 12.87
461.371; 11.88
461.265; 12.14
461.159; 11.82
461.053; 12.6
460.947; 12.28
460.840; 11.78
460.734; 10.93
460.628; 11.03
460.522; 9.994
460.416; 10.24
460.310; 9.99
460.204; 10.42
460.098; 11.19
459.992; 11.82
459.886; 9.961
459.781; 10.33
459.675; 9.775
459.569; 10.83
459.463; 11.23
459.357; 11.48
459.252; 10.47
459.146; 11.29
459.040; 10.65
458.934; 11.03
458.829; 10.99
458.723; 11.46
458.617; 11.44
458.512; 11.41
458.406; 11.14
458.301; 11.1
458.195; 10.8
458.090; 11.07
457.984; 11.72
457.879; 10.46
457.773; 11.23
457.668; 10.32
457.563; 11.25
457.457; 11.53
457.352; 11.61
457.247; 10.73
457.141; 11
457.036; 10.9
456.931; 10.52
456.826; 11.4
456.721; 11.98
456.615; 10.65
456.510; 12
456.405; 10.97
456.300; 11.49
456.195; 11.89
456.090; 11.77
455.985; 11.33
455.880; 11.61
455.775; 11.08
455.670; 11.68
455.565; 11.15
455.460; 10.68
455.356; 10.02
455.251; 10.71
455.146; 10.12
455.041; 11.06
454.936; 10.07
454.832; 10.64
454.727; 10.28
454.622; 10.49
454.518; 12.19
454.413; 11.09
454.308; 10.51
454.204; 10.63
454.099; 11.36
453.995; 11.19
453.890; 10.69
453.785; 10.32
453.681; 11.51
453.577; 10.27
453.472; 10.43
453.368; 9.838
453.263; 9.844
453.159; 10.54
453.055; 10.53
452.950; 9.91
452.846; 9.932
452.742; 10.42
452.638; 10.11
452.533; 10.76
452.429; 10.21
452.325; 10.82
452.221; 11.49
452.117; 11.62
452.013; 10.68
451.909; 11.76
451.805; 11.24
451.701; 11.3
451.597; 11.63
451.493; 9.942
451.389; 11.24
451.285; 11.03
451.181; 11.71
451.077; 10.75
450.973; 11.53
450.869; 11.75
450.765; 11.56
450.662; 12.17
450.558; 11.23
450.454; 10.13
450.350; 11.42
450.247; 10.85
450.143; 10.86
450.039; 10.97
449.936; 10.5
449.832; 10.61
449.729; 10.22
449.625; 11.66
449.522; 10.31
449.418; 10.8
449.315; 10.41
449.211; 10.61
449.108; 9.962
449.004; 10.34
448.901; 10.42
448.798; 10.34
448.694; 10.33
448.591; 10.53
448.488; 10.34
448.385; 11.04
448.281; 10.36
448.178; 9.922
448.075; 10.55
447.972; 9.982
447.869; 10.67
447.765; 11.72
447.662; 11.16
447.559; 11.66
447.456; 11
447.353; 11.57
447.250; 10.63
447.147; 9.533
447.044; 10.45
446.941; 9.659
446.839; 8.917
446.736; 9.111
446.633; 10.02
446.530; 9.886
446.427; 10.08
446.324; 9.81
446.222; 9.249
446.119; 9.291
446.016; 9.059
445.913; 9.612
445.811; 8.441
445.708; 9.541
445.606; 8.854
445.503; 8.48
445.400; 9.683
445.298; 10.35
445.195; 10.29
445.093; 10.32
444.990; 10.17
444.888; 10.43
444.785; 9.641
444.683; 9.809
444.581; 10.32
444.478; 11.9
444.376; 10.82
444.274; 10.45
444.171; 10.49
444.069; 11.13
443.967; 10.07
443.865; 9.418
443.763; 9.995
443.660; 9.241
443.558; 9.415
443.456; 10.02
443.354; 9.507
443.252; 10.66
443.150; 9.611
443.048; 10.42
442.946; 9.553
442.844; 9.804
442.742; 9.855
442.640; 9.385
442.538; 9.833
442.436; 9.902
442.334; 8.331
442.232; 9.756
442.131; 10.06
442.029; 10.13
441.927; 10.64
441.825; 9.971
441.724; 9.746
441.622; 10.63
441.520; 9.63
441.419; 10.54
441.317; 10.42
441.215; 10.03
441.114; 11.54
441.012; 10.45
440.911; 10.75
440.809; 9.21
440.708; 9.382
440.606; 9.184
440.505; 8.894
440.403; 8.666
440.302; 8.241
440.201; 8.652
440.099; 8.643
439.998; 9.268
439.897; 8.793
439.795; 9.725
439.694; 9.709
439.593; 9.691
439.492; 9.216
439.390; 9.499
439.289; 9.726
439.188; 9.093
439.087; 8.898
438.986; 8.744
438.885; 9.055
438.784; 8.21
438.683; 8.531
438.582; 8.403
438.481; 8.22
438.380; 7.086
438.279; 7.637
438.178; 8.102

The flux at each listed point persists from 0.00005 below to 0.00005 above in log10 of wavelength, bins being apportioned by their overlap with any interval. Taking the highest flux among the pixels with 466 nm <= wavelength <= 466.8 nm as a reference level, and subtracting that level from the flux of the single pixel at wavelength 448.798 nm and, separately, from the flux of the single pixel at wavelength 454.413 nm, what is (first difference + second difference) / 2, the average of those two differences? -1.1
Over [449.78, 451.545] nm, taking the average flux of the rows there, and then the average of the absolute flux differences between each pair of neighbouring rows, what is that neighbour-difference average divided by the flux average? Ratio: 0.054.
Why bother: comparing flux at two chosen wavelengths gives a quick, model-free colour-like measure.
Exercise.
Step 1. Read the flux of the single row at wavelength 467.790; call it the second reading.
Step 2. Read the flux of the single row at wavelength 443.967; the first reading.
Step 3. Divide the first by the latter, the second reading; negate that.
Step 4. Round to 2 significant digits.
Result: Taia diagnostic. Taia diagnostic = -0.89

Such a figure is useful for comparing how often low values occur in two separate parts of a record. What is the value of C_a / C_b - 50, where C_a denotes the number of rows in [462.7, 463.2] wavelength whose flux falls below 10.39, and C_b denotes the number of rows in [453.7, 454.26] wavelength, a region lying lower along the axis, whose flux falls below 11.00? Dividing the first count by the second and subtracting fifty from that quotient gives -50.0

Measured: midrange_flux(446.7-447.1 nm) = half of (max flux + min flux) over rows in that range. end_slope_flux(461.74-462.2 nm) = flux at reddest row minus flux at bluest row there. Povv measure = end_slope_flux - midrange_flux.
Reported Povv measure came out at -9.4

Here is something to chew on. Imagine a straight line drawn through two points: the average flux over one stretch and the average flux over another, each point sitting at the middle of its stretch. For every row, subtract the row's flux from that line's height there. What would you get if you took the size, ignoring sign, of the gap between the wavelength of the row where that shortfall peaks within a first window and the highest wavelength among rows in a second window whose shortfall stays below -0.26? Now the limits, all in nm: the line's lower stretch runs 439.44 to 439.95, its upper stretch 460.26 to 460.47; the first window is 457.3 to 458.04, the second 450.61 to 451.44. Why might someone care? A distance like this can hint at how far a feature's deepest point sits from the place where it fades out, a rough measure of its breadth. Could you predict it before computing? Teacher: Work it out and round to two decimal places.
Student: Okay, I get 6.28 nm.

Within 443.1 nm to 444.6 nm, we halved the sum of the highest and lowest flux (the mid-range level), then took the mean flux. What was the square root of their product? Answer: 10.4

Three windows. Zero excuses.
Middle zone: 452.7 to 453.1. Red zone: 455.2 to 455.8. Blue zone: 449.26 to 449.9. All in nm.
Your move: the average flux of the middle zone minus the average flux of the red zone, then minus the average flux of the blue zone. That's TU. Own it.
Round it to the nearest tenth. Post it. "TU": -11.4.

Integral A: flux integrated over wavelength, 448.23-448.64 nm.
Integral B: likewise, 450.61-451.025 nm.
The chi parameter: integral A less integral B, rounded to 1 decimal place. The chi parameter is -0.5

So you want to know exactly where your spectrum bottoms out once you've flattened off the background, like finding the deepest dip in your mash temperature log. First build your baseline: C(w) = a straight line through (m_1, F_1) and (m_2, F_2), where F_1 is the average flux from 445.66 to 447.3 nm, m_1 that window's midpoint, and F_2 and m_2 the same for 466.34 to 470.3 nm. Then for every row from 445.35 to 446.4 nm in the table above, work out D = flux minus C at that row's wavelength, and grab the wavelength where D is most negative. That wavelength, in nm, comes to 445.811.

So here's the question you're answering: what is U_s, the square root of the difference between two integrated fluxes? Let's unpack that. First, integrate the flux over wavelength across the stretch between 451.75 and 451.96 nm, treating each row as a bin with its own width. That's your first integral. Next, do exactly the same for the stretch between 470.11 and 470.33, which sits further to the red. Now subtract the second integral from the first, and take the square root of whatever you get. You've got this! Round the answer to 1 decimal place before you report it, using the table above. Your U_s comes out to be 0.3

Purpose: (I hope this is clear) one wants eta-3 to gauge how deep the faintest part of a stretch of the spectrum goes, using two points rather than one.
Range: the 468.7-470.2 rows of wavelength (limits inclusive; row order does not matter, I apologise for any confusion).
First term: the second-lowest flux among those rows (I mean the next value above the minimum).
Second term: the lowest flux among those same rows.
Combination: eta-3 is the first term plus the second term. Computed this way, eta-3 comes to 20.7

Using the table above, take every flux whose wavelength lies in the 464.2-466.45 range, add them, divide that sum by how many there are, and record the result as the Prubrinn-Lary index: 11.2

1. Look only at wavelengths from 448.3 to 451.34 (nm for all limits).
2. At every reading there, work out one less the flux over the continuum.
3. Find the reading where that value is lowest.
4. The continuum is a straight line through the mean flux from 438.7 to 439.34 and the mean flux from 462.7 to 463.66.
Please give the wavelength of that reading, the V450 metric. 450.662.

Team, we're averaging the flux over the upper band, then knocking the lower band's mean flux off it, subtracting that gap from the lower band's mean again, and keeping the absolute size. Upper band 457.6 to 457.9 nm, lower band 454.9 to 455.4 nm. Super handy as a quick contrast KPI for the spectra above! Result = 10.1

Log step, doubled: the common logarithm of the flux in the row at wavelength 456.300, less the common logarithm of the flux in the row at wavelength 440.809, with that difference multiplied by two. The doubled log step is 0.19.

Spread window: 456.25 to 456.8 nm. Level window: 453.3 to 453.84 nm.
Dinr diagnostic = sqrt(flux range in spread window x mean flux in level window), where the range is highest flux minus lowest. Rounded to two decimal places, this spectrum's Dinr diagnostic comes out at 3.76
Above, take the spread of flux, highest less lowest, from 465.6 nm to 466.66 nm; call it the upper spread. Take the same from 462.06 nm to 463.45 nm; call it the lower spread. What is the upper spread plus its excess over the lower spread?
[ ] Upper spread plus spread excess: 2.7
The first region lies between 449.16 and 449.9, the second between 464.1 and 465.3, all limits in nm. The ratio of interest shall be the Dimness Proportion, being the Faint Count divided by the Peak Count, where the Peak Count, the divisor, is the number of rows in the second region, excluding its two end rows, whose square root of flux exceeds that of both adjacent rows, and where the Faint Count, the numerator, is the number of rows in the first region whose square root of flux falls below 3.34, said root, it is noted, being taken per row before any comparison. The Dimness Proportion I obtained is 2.0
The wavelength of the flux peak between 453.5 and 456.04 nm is 454.518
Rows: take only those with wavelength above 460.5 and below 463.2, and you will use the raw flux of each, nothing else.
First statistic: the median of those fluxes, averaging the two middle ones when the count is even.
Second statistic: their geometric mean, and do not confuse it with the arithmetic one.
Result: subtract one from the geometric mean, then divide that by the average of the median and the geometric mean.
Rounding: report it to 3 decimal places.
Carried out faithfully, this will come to 0.913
